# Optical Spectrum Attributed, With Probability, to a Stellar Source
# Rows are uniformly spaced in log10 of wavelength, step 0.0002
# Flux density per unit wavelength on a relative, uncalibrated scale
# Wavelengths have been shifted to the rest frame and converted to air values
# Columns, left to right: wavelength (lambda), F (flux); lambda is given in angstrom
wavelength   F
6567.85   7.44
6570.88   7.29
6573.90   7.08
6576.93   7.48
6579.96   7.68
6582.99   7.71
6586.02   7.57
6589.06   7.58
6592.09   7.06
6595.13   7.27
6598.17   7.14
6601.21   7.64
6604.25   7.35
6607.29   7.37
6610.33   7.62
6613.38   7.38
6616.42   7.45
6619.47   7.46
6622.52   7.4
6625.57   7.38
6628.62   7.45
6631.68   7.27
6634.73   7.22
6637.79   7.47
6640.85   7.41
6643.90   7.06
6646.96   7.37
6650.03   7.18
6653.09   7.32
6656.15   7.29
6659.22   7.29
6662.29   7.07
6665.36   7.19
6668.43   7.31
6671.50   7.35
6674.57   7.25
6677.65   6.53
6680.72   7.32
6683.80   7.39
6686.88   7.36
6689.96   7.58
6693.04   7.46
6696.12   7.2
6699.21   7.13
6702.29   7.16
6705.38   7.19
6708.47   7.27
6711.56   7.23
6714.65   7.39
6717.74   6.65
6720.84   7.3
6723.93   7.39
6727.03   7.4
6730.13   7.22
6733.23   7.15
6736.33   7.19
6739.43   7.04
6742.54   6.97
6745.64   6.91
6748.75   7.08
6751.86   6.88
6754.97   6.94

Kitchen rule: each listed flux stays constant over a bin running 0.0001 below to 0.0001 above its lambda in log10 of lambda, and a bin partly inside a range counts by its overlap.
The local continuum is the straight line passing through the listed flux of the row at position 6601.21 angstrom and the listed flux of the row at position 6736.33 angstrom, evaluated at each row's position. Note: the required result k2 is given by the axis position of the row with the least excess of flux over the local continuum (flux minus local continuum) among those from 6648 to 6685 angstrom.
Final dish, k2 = 6677.65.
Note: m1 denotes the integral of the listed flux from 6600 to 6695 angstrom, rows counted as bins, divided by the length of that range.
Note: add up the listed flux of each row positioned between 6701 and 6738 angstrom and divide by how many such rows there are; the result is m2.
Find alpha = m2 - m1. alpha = -0.12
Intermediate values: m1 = 7.33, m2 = 7.21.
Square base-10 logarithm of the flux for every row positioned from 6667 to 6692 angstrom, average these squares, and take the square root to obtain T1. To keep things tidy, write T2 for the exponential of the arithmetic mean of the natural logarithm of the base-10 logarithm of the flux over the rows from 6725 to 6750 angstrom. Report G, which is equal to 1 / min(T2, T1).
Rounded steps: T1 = 0.861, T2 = 0.852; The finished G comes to 1.173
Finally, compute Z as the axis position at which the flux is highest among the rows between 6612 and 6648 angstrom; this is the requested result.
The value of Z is 6637.79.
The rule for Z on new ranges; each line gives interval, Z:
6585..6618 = 6601.21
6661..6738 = 6689.96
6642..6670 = 6646.96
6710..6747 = 6727.03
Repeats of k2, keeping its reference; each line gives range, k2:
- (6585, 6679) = 6677.65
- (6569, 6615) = 6573.90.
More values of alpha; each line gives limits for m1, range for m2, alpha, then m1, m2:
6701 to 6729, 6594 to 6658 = 0.14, 7.22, 7.36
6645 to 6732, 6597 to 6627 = 0.18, 7.24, 7.42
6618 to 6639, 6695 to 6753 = -0.23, 7.38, 7.14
